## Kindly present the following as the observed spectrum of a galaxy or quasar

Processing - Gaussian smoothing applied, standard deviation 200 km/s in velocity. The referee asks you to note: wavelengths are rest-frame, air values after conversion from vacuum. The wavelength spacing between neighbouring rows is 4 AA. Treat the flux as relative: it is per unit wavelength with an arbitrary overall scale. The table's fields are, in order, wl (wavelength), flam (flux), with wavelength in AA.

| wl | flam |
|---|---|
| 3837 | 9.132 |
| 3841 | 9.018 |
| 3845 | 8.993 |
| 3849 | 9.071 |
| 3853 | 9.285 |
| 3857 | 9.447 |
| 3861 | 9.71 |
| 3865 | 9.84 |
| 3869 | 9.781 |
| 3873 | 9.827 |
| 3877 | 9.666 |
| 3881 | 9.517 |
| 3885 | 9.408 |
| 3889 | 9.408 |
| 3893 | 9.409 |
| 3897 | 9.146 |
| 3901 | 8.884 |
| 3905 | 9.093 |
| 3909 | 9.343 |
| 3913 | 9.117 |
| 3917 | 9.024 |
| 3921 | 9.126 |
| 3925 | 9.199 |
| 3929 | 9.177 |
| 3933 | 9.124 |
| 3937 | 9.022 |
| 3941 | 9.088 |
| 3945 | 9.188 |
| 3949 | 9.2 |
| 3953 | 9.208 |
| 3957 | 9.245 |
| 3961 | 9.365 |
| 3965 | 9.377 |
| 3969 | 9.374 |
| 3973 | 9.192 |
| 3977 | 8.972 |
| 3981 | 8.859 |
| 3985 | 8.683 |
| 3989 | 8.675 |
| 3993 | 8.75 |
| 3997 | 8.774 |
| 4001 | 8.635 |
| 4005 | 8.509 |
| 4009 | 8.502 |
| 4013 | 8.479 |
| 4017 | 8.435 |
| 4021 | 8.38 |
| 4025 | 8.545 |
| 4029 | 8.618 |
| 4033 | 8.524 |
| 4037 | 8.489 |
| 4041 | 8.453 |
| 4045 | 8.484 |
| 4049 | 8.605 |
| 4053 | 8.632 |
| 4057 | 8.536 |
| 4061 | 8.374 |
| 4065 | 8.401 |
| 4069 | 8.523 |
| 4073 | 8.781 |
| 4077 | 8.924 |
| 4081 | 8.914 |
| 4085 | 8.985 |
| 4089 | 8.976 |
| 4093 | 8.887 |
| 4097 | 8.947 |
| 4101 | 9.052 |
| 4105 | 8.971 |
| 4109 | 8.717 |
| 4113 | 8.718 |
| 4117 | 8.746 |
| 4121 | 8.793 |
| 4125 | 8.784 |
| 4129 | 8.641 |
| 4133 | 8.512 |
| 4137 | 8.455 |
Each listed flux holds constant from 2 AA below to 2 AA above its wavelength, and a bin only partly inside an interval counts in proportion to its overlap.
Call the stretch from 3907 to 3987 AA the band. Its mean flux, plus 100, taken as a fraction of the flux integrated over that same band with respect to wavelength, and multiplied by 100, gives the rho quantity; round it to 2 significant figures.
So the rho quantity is 15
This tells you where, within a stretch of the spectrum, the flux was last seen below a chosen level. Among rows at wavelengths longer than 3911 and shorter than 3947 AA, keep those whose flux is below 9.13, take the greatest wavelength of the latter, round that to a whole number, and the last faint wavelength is 3941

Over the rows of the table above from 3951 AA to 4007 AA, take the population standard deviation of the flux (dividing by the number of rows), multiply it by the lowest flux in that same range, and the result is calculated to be 2.55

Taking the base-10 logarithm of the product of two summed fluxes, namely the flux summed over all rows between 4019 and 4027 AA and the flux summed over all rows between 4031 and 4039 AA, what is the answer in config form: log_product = 2.46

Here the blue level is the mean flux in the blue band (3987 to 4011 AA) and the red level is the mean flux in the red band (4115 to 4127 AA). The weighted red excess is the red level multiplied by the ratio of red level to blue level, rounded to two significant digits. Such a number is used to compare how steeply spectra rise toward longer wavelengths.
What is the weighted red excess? 8.9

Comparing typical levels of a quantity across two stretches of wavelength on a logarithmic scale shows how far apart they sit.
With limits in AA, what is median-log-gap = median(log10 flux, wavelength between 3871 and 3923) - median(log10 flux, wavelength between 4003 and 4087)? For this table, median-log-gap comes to 0.040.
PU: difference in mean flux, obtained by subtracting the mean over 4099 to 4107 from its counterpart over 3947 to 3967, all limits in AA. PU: 0.27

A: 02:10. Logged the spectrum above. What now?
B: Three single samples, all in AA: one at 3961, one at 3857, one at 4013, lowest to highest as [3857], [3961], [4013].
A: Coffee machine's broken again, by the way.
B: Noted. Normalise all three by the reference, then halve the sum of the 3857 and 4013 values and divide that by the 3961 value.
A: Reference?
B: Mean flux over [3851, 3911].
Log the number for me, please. 0.96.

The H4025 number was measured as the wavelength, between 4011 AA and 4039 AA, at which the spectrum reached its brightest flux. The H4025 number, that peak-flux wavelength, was 4029 AA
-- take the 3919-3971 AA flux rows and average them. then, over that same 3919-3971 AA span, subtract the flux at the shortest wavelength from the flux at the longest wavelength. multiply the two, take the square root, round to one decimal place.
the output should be 1.5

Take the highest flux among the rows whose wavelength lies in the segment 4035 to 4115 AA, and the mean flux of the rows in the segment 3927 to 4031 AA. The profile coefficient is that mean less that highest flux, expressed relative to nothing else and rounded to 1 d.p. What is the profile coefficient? -0.2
